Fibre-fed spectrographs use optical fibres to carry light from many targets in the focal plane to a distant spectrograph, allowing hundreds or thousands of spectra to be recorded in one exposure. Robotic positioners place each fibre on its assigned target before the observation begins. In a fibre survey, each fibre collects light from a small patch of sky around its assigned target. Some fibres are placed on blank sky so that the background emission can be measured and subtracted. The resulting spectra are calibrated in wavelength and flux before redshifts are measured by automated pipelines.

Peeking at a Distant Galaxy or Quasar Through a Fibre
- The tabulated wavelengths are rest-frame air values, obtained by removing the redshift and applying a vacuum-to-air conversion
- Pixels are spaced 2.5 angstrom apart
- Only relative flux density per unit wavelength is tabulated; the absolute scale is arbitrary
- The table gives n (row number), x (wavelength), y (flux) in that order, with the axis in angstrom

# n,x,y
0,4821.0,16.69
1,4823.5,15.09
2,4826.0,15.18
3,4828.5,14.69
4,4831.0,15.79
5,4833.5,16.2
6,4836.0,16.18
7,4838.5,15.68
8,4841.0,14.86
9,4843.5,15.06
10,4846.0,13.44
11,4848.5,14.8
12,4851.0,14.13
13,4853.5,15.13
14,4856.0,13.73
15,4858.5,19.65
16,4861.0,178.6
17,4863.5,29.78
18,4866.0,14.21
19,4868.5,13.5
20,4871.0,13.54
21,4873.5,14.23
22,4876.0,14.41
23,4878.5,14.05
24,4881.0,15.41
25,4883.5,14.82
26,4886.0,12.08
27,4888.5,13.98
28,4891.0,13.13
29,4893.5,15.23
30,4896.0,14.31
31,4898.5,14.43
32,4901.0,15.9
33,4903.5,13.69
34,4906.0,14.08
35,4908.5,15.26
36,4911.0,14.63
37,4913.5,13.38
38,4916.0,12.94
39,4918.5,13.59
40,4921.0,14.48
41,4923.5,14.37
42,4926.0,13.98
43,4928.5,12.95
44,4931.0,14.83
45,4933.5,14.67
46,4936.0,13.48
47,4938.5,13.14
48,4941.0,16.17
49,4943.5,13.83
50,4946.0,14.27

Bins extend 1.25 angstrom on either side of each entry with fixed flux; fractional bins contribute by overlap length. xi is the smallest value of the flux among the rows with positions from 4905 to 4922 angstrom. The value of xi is 12.94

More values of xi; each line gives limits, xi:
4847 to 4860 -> 13.73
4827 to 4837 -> 14.69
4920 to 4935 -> 12.95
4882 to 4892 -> 12.08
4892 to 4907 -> 13.69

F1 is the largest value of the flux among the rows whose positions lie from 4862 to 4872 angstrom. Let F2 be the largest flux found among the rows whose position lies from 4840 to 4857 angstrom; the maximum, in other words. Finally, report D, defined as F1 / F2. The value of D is 1.97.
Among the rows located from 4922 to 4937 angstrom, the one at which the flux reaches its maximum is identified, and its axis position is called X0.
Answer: 4931.0 angstrom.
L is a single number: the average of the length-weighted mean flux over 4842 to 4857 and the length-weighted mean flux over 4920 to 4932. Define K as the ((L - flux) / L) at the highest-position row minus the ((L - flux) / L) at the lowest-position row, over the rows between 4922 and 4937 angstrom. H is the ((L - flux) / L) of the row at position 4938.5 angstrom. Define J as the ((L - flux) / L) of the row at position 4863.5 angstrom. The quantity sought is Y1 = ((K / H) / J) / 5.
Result 0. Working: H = 0.08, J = -1.09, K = 0.06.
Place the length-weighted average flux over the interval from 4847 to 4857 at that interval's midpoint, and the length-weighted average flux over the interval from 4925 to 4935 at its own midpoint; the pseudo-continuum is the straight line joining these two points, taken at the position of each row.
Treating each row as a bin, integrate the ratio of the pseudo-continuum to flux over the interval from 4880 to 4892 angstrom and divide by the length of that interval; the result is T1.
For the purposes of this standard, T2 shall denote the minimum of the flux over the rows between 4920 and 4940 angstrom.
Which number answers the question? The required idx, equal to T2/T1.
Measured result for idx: 12.5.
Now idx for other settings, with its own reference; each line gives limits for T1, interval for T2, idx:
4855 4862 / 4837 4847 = 21.5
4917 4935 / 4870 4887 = 12.0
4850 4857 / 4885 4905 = 12.0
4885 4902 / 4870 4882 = 13.4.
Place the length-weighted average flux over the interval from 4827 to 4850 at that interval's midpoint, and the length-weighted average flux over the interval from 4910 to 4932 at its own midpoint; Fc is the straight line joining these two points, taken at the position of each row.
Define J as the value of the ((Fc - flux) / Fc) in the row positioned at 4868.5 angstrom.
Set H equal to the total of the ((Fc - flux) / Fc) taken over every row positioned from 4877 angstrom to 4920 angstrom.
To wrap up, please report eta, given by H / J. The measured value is 1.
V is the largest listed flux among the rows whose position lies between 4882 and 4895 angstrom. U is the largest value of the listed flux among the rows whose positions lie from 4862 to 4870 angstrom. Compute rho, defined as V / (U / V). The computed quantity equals 8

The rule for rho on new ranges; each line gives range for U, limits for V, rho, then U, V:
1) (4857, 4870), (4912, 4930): 1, 178.6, 14.48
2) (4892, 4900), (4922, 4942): 17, 15.23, 16.17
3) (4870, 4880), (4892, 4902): 18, 14.41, 15.9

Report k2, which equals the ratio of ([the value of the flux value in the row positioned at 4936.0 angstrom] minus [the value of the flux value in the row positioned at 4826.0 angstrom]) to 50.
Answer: -0.034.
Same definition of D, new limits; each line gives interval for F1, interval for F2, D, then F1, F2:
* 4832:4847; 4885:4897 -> 1.06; 16.2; 15.23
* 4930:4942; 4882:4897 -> 1.06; 16.17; 15.23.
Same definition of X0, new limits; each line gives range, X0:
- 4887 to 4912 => 4901.0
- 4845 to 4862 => 4861.0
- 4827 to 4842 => 4833.5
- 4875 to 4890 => 4881.0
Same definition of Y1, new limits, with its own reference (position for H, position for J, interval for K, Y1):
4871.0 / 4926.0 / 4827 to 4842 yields -3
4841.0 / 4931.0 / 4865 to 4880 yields 1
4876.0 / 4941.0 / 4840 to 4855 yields -3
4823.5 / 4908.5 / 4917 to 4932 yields -4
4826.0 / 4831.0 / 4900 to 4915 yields 5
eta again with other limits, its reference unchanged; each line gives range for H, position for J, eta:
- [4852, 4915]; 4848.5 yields -823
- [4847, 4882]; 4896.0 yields 5349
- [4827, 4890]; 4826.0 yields -948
